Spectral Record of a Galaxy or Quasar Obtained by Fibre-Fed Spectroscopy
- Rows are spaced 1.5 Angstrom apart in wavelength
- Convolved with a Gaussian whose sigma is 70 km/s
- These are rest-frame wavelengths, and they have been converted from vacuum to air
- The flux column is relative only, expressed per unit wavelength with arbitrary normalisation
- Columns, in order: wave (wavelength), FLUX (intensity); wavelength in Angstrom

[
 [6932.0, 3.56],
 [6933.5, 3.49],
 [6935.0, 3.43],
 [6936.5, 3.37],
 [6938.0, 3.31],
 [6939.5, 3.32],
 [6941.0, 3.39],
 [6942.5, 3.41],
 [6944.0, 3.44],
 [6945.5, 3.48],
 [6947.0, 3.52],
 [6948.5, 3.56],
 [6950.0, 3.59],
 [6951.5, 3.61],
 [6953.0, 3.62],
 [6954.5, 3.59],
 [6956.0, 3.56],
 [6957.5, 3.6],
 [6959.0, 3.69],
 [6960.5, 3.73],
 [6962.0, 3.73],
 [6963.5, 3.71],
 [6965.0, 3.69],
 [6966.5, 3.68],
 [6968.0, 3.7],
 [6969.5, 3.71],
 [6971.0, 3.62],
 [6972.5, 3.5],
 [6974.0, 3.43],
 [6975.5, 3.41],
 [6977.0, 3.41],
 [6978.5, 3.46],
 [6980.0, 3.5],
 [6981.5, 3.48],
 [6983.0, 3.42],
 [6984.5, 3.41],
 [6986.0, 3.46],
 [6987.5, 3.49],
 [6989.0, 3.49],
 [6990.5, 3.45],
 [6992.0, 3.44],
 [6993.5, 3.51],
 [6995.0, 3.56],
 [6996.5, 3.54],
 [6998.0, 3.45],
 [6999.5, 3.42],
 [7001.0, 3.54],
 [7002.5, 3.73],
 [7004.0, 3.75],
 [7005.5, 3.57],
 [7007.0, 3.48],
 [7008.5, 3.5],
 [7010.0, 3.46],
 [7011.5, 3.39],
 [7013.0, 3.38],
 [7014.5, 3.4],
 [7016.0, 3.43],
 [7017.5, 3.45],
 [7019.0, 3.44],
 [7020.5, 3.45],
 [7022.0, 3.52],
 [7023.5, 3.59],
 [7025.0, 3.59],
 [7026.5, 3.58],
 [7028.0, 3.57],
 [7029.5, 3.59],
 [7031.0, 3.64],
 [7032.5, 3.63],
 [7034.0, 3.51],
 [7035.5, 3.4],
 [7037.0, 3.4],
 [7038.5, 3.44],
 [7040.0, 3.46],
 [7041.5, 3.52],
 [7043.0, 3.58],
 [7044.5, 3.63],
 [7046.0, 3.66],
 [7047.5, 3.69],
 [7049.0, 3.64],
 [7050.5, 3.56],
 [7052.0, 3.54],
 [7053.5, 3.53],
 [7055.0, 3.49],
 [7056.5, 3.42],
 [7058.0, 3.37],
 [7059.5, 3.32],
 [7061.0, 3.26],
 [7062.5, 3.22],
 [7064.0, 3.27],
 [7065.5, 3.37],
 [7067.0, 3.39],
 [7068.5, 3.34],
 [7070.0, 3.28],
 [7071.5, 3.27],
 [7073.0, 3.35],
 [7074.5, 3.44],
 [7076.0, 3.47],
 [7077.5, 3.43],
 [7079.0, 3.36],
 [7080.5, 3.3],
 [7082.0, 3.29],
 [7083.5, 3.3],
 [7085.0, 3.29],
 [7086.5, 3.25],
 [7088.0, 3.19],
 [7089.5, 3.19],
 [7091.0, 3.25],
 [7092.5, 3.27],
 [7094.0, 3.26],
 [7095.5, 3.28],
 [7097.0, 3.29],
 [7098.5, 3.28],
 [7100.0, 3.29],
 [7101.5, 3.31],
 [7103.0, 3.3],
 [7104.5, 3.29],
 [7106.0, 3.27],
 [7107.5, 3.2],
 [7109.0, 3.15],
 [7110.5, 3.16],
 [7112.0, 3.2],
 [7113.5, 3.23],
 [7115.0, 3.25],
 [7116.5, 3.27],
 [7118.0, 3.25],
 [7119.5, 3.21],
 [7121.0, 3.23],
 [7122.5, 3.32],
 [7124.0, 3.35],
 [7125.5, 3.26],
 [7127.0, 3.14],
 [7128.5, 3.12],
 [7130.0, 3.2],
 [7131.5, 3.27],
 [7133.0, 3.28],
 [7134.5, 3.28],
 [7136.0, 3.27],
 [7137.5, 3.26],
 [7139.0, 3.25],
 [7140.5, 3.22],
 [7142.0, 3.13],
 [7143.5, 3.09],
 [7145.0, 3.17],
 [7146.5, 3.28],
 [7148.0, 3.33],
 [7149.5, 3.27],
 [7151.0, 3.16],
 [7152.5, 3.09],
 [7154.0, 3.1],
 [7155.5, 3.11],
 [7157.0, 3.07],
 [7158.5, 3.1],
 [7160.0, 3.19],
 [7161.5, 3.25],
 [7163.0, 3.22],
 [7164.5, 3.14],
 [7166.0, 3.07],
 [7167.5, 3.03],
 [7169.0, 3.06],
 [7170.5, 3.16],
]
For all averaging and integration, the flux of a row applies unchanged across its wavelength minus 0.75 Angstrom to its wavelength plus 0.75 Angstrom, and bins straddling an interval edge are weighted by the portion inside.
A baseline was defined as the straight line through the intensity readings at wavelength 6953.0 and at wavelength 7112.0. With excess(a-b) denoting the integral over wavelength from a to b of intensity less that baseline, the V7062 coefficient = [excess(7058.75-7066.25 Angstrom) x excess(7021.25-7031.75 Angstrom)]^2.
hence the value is 0.28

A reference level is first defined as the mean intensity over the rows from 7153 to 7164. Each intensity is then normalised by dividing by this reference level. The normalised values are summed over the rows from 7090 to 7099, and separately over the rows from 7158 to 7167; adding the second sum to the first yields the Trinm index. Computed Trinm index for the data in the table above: 12.3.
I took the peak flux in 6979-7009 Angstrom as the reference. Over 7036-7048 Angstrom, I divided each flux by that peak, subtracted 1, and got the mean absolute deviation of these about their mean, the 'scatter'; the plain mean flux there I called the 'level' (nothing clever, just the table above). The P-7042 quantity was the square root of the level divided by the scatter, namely 12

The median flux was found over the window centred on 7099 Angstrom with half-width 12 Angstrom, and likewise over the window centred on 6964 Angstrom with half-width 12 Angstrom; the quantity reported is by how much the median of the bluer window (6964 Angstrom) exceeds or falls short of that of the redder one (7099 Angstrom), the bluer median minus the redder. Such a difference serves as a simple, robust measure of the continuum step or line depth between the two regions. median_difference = 0.38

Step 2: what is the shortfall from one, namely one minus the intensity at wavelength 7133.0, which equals -2.28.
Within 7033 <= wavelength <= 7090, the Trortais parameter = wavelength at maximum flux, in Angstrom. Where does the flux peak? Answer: 7047.5 Angstrom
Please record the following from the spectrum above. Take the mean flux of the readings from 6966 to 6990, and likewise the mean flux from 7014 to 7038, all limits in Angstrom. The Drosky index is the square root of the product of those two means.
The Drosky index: 3.51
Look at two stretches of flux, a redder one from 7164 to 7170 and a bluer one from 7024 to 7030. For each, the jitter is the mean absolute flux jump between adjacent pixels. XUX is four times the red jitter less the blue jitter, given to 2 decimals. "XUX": 0.17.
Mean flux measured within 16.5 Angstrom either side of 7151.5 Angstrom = 3.17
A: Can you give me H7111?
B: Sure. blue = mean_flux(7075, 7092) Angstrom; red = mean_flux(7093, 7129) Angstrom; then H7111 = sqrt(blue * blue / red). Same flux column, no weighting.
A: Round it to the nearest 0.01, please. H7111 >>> 1.83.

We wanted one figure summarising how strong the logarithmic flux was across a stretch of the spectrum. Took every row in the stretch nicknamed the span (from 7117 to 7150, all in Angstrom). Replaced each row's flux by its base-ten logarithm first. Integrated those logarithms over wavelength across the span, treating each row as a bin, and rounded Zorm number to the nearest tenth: 16.8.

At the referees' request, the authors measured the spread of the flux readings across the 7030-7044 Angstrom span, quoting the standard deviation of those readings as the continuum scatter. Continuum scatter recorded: 0.09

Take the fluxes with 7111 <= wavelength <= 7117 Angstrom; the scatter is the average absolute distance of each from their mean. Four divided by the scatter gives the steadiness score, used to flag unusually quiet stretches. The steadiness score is 178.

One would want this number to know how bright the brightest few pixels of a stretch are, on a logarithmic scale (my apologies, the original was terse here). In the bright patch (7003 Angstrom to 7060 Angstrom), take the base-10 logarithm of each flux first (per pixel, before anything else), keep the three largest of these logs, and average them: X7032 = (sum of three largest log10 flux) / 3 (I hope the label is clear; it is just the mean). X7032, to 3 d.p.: 0.568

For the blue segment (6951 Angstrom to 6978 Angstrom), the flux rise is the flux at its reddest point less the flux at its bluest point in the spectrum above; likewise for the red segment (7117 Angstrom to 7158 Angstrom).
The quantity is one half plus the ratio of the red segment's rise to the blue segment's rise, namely 1.4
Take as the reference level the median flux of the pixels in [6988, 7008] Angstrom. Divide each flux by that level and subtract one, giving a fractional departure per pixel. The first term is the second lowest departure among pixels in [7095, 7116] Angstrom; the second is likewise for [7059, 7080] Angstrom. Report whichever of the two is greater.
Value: -0.071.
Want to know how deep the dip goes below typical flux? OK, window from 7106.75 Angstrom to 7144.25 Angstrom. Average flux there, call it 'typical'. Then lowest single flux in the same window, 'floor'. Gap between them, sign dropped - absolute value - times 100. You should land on 13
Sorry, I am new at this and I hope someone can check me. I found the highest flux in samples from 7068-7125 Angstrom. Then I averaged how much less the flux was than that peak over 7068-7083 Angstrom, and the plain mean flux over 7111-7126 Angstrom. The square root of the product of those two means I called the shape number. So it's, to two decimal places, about 0.62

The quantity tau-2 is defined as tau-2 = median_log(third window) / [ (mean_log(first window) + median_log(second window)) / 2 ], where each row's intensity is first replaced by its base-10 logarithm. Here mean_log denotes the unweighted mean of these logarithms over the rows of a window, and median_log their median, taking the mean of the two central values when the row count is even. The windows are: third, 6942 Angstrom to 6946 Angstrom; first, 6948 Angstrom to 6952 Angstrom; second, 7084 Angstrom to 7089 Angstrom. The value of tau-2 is 1.006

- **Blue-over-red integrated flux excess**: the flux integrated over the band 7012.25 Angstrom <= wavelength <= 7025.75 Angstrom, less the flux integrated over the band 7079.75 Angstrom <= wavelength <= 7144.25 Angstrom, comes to -162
